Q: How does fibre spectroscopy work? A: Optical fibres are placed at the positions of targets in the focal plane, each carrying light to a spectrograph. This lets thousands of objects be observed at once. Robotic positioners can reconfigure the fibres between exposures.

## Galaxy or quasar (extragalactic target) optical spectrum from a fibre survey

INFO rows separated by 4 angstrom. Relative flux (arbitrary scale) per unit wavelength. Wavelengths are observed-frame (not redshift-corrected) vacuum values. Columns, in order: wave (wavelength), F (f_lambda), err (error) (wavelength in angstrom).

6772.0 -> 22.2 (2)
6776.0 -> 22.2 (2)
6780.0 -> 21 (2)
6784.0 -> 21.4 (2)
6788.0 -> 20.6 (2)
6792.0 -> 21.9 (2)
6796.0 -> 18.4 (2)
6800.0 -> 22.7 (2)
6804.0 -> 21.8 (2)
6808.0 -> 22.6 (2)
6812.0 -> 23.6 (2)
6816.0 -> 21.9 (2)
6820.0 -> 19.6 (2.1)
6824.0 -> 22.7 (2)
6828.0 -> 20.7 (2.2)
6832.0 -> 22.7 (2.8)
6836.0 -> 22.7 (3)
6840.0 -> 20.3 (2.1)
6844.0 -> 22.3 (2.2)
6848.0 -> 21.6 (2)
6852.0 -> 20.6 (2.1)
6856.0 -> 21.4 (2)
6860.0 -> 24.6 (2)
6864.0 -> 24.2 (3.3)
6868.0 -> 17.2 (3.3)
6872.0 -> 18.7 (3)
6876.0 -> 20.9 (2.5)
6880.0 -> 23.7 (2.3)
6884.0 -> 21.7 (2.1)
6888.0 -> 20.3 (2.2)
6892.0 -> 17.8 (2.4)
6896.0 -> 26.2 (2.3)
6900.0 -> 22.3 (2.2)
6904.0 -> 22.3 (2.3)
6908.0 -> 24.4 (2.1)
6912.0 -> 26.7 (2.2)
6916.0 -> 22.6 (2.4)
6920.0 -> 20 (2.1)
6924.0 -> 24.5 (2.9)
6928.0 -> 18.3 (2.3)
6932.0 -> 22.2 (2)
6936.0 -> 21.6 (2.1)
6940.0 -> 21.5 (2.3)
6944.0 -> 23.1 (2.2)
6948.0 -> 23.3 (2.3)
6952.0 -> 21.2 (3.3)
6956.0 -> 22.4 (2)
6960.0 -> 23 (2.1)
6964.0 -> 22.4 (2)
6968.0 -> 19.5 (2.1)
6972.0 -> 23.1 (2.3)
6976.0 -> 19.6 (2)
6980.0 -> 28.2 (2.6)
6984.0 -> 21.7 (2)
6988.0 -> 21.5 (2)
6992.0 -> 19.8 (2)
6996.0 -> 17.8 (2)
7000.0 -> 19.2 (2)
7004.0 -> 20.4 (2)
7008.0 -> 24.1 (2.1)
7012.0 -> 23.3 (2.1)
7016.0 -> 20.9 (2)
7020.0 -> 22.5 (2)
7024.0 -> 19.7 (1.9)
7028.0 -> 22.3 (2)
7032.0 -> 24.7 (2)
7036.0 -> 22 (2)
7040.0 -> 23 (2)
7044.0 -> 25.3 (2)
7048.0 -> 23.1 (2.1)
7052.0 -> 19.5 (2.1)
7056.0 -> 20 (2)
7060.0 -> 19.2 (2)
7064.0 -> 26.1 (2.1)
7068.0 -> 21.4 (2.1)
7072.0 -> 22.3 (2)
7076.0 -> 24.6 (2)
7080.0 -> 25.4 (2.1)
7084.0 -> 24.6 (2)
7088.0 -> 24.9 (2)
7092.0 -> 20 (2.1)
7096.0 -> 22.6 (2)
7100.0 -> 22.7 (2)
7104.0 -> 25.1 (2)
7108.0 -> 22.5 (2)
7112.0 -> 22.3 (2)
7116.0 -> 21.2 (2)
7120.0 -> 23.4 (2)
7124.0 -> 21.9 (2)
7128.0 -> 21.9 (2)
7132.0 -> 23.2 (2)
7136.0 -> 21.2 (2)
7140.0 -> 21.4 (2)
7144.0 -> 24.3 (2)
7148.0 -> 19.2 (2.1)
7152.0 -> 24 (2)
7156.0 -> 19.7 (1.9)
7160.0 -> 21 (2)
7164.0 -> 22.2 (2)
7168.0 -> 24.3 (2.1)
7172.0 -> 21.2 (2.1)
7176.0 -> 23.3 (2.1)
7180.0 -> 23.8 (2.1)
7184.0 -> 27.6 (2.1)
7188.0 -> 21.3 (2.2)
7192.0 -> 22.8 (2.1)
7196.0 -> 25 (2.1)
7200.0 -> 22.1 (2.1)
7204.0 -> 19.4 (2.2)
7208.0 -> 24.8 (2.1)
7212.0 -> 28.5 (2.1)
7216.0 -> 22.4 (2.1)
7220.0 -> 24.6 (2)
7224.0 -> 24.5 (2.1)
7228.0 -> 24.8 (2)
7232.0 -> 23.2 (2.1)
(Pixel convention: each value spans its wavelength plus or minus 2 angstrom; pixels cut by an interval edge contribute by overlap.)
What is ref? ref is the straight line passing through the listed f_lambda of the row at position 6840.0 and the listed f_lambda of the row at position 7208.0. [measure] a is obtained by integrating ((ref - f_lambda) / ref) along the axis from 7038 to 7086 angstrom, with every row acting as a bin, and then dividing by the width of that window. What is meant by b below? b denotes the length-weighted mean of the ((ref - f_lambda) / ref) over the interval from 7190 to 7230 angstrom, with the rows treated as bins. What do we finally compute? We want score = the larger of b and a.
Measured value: 0.04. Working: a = 0.01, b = 0.038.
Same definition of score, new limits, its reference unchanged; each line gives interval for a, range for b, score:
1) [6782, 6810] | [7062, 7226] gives 0.04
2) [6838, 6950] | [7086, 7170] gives 0.06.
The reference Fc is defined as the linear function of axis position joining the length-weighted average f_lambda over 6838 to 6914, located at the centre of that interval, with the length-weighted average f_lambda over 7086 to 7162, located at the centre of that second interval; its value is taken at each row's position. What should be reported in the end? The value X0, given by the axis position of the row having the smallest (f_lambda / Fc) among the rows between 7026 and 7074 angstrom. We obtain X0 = 7060.0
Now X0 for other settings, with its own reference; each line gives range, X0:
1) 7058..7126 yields 7060.0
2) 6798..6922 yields 6868.0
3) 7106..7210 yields 7148.0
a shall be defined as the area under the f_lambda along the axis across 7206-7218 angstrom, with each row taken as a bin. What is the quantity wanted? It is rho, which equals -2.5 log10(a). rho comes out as -6.20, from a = 303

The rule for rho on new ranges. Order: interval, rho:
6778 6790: -6.00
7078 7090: -6.19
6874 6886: -6.06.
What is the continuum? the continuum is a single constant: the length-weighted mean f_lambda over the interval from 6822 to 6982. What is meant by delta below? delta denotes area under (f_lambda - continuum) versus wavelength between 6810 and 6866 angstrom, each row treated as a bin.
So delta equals 0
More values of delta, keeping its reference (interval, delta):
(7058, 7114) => 59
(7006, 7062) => 3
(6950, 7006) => -36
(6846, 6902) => -31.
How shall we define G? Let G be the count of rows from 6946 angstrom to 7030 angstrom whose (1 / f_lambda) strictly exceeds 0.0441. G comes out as 15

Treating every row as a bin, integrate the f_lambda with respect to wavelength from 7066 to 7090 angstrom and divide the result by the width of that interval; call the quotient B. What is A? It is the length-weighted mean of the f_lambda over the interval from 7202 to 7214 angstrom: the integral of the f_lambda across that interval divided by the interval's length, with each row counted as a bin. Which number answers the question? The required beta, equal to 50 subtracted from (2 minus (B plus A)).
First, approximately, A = 24.2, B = 23.9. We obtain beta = -96.1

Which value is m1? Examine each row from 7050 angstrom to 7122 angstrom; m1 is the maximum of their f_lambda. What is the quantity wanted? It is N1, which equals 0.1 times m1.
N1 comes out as 2.61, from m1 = 26.1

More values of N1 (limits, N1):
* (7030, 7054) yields 2.53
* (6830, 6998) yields 2.82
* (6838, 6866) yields 2.46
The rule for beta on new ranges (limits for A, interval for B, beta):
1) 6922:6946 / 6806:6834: -91.8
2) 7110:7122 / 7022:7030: -91.3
